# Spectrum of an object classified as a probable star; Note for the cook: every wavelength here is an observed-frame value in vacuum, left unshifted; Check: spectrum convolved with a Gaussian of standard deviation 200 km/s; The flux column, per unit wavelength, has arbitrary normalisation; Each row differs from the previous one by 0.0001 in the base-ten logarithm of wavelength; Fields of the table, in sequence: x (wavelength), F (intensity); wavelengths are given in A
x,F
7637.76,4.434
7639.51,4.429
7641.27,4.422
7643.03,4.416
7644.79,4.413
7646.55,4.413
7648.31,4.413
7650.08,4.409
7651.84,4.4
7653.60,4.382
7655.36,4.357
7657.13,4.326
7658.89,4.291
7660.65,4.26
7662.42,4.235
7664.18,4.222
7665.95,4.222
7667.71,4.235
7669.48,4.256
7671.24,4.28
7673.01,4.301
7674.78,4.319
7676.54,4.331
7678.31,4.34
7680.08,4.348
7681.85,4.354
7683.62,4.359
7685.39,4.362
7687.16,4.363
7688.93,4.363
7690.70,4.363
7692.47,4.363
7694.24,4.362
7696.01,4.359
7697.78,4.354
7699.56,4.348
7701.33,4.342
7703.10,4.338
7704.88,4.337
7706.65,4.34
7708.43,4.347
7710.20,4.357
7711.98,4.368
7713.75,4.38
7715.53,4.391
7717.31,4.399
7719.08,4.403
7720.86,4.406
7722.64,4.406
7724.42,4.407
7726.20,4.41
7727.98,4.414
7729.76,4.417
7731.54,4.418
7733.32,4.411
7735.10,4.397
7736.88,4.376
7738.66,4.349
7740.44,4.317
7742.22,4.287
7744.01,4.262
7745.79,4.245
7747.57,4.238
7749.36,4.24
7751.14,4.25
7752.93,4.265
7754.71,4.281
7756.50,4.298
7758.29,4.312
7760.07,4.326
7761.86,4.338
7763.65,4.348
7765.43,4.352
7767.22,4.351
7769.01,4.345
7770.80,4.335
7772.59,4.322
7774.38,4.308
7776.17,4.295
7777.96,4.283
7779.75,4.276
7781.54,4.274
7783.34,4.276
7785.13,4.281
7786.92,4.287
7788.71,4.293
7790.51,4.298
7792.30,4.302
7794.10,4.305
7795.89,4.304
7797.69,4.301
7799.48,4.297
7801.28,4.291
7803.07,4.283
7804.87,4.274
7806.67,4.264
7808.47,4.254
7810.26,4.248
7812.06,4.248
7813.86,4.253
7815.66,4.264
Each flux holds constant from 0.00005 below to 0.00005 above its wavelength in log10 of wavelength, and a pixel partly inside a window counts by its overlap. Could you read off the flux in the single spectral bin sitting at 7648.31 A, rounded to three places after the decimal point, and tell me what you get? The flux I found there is 4.413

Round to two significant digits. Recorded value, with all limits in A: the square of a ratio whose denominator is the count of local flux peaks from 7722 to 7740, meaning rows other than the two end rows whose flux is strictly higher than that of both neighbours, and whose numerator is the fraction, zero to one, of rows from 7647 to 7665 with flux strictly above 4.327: 0.25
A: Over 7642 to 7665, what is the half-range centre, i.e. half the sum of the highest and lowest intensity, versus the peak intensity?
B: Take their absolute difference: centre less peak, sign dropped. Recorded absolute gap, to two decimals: 0.10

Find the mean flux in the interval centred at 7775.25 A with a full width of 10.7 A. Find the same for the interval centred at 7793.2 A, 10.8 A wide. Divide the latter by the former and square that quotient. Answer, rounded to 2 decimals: 1.00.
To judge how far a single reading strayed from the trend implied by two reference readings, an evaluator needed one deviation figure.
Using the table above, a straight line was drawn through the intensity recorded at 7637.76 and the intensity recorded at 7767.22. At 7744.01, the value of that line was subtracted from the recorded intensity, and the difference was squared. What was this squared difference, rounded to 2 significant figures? 0.011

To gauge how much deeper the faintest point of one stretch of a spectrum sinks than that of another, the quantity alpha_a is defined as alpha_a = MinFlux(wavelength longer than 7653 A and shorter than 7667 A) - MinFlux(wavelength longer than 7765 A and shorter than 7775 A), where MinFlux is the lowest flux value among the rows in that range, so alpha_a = -0.09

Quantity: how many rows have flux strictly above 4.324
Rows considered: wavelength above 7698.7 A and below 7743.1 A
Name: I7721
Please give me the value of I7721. 23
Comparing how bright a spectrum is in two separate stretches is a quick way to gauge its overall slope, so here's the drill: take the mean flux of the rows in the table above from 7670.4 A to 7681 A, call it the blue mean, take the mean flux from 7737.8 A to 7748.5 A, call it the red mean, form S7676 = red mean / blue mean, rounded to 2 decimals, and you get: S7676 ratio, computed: 0.99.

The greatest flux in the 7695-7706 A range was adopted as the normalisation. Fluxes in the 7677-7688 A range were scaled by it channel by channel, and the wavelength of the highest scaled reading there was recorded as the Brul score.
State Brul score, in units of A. 7687.16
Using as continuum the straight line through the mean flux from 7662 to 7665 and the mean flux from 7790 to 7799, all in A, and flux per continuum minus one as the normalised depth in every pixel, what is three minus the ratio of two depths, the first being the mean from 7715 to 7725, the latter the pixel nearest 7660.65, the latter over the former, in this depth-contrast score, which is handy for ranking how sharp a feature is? 2.8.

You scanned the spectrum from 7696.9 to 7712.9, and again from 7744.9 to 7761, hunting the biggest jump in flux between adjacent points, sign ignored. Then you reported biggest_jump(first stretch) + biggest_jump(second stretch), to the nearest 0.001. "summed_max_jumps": 0.028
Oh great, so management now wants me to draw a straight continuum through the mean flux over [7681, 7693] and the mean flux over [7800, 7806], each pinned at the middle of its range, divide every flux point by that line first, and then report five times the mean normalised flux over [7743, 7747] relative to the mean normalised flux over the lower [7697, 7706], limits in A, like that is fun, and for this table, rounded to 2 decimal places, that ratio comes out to 4.93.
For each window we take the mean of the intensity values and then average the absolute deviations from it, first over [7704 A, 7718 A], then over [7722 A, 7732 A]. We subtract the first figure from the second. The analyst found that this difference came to -0.015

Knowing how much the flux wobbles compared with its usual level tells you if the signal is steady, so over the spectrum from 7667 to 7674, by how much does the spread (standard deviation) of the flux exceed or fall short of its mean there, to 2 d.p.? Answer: -4.24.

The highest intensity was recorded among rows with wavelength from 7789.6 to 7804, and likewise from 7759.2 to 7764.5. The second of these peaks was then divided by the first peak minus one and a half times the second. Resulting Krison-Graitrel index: -1.96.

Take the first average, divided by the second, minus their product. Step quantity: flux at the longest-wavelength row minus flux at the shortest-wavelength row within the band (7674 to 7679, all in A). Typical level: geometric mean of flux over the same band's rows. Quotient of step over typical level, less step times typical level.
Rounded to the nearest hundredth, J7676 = -0.09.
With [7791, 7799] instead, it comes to 0.00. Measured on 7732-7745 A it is 0.61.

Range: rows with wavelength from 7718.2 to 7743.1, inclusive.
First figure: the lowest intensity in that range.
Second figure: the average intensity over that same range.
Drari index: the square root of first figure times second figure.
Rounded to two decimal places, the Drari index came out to 4.34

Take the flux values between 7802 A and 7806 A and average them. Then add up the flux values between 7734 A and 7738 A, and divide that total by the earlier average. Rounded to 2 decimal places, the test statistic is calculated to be 2.05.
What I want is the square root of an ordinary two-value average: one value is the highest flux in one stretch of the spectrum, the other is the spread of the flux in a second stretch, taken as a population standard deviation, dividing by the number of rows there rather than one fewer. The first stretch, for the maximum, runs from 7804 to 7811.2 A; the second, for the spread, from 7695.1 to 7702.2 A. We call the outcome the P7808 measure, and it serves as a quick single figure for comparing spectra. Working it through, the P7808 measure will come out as 1.46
